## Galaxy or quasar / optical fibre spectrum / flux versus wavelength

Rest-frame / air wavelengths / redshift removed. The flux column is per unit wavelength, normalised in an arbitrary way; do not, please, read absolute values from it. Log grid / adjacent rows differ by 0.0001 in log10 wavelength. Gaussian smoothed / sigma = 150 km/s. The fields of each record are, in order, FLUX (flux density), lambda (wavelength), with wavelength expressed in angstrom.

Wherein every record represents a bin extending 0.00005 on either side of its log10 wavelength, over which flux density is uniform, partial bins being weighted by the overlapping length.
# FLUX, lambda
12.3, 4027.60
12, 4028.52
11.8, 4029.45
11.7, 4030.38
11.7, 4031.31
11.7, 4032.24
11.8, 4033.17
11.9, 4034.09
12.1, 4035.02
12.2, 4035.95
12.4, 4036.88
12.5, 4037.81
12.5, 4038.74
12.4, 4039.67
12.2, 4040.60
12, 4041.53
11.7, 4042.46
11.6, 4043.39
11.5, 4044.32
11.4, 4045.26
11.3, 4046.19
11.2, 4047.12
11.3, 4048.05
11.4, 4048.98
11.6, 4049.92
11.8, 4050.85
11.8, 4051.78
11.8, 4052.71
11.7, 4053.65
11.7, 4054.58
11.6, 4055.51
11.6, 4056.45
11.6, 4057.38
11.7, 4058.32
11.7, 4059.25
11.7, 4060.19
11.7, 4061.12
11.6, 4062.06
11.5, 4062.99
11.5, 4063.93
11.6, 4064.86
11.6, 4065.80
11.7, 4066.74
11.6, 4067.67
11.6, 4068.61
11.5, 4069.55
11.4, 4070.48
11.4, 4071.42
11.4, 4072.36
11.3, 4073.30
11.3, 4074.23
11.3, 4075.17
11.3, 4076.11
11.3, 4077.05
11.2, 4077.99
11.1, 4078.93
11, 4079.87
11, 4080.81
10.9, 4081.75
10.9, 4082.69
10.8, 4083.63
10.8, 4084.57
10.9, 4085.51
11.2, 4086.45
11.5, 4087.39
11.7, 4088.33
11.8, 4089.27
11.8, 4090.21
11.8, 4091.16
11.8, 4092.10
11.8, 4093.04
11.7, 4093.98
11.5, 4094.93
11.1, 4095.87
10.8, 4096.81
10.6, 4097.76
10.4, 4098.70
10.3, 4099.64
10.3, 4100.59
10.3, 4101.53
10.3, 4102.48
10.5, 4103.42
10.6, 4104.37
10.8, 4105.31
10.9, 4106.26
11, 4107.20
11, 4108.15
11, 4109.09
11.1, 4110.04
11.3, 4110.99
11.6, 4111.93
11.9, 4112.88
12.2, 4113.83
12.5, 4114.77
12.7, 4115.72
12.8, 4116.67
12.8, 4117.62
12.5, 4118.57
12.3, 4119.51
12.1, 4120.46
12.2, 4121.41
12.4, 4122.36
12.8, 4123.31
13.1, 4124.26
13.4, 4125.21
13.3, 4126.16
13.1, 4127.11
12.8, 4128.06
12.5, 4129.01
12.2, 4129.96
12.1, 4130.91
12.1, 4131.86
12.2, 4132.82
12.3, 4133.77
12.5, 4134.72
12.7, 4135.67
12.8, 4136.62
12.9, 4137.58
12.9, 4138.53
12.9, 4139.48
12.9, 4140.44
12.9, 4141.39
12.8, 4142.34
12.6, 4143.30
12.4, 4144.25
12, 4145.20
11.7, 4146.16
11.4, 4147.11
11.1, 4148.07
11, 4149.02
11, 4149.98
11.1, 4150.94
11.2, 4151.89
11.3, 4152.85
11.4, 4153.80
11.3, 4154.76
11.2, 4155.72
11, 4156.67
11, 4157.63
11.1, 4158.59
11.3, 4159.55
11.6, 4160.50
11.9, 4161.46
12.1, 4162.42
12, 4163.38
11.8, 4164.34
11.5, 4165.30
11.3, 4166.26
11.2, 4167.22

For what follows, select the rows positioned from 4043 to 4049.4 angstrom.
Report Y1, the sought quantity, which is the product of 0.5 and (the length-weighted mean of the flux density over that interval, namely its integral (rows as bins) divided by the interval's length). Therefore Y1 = 5.69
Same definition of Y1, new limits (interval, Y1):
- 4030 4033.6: 5.85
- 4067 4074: 5.74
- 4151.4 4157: 5.63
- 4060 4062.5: 5.83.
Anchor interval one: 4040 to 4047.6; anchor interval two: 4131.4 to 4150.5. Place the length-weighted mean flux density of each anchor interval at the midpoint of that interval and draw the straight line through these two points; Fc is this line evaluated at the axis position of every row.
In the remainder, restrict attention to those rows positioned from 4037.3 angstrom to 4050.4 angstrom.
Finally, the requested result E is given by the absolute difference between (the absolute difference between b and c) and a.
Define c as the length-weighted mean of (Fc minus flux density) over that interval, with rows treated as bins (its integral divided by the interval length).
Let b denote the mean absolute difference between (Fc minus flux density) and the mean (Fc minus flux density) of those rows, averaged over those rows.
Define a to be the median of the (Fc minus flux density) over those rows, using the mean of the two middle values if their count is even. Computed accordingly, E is 0.5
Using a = 0.04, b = 0.42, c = -0.1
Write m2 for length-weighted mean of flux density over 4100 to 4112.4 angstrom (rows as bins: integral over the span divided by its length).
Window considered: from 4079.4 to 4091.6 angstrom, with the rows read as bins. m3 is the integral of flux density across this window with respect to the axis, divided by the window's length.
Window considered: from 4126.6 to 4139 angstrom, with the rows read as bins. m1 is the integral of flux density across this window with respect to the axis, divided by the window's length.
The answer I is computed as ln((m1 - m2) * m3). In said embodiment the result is 3.0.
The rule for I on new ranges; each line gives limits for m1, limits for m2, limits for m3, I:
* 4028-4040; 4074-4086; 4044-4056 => 2.5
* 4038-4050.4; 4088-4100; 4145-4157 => 1.5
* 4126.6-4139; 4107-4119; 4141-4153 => 2.0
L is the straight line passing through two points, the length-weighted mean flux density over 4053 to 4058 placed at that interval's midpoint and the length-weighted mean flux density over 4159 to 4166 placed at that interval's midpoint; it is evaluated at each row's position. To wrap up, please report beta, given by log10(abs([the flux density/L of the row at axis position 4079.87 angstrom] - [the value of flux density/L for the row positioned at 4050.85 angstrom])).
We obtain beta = -1.15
